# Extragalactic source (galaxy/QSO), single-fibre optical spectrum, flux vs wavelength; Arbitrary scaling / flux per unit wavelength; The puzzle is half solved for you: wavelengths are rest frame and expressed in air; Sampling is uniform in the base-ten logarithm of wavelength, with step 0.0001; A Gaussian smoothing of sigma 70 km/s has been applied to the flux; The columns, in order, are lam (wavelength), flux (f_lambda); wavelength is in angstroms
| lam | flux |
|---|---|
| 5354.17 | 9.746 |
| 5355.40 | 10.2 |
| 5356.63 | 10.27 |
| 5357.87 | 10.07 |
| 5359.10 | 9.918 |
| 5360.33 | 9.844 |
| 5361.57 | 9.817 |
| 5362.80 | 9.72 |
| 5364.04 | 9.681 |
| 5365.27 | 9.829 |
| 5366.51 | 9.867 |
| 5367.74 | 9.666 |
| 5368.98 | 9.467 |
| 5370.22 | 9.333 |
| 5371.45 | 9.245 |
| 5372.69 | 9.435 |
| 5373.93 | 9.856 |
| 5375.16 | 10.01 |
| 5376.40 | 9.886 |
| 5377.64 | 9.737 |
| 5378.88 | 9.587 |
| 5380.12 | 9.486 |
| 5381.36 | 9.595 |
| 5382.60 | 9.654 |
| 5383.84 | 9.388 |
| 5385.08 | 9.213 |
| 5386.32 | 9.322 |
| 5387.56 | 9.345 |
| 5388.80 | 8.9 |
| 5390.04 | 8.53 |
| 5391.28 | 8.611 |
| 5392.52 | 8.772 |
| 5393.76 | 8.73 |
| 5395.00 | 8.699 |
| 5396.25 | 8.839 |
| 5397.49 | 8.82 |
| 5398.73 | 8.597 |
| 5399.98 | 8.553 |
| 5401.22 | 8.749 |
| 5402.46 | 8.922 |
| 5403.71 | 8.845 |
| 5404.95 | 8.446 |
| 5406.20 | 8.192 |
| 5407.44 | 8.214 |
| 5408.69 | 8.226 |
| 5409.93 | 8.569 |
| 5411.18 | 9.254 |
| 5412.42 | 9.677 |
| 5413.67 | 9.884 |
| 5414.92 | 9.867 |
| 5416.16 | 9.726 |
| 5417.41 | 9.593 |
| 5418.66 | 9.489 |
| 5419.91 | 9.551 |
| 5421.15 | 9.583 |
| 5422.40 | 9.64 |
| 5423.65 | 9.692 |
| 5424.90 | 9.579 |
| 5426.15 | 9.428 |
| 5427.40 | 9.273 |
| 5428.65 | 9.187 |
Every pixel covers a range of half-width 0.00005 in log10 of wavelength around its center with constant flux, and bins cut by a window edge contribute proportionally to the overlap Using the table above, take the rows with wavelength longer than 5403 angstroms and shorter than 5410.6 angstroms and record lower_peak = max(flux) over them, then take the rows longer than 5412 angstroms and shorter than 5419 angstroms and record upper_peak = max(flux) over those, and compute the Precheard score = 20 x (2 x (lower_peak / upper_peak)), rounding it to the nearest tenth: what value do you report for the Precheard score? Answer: 35.8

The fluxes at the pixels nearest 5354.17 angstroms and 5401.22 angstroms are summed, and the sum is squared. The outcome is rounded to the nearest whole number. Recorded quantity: 342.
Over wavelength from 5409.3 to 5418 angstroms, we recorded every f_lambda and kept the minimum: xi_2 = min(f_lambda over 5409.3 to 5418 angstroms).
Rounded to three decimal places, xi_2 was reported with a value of 8.569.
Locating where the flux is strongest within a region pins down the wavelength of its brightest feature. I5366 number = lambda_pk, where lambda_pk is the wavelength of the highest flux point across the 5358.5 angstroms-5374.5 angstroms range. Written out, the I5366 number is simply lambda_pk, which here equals 5359.10 angstroms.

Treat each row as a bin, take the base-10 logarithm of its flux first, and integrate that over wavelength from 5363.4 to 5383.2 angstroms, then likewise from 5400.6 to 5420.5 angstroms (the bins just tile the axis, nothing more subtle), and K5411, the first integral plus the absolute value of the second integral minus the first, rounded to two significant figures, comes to 20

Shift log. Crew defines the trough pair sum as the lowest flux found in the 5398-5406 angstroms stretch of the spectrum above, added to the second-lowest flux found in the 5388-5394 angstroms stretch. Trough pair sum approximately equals 17.1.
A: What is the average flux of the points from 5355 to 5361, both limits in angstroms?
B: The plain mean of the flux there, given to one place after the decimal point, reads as 10.1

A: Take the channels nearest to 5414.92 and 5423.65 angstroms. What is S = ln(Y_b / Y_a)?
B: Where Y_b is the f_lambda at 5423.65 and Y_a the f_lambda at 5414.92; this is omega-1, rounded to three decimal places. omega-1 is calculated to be -0.018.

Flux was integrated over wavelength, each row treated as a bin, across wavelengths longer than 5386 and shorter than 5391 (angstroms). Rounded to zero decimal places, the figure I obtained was 45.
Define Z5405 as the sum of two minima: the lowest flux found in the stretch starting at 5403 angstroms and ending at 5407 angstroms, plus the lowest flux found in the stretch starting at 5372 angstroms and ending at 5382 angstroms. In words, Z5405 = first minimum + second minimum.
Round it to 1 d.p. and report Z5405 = 17.6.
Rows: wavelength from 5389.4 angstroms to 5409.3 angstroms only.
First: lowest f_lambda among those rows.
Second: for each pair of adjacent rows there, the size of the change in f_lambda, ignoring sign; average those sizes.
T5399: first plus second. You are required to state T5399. 8.3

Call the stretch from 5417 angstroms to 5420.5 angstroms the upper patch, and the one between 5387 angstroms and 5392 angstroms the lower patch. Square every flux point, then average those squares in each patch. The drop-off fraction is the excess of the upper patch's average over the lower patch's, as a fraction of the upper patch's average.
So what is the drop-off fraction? 0.14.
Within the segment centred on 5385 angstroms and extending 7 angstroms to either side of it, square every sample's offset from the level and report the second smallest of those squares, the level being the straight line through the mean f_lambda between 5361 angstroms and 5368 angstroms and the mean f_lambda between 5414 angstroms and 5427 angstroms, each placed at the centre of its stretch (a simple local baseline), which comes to 0.02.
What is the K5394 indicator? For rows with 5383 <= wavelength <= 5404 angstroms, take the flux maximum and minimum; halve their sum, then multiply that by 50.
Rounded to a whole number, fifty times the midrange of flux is 448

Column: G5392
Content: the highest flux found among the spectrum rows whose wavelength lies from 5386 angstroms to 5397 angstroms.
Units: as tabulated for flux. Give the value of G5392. 9.345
